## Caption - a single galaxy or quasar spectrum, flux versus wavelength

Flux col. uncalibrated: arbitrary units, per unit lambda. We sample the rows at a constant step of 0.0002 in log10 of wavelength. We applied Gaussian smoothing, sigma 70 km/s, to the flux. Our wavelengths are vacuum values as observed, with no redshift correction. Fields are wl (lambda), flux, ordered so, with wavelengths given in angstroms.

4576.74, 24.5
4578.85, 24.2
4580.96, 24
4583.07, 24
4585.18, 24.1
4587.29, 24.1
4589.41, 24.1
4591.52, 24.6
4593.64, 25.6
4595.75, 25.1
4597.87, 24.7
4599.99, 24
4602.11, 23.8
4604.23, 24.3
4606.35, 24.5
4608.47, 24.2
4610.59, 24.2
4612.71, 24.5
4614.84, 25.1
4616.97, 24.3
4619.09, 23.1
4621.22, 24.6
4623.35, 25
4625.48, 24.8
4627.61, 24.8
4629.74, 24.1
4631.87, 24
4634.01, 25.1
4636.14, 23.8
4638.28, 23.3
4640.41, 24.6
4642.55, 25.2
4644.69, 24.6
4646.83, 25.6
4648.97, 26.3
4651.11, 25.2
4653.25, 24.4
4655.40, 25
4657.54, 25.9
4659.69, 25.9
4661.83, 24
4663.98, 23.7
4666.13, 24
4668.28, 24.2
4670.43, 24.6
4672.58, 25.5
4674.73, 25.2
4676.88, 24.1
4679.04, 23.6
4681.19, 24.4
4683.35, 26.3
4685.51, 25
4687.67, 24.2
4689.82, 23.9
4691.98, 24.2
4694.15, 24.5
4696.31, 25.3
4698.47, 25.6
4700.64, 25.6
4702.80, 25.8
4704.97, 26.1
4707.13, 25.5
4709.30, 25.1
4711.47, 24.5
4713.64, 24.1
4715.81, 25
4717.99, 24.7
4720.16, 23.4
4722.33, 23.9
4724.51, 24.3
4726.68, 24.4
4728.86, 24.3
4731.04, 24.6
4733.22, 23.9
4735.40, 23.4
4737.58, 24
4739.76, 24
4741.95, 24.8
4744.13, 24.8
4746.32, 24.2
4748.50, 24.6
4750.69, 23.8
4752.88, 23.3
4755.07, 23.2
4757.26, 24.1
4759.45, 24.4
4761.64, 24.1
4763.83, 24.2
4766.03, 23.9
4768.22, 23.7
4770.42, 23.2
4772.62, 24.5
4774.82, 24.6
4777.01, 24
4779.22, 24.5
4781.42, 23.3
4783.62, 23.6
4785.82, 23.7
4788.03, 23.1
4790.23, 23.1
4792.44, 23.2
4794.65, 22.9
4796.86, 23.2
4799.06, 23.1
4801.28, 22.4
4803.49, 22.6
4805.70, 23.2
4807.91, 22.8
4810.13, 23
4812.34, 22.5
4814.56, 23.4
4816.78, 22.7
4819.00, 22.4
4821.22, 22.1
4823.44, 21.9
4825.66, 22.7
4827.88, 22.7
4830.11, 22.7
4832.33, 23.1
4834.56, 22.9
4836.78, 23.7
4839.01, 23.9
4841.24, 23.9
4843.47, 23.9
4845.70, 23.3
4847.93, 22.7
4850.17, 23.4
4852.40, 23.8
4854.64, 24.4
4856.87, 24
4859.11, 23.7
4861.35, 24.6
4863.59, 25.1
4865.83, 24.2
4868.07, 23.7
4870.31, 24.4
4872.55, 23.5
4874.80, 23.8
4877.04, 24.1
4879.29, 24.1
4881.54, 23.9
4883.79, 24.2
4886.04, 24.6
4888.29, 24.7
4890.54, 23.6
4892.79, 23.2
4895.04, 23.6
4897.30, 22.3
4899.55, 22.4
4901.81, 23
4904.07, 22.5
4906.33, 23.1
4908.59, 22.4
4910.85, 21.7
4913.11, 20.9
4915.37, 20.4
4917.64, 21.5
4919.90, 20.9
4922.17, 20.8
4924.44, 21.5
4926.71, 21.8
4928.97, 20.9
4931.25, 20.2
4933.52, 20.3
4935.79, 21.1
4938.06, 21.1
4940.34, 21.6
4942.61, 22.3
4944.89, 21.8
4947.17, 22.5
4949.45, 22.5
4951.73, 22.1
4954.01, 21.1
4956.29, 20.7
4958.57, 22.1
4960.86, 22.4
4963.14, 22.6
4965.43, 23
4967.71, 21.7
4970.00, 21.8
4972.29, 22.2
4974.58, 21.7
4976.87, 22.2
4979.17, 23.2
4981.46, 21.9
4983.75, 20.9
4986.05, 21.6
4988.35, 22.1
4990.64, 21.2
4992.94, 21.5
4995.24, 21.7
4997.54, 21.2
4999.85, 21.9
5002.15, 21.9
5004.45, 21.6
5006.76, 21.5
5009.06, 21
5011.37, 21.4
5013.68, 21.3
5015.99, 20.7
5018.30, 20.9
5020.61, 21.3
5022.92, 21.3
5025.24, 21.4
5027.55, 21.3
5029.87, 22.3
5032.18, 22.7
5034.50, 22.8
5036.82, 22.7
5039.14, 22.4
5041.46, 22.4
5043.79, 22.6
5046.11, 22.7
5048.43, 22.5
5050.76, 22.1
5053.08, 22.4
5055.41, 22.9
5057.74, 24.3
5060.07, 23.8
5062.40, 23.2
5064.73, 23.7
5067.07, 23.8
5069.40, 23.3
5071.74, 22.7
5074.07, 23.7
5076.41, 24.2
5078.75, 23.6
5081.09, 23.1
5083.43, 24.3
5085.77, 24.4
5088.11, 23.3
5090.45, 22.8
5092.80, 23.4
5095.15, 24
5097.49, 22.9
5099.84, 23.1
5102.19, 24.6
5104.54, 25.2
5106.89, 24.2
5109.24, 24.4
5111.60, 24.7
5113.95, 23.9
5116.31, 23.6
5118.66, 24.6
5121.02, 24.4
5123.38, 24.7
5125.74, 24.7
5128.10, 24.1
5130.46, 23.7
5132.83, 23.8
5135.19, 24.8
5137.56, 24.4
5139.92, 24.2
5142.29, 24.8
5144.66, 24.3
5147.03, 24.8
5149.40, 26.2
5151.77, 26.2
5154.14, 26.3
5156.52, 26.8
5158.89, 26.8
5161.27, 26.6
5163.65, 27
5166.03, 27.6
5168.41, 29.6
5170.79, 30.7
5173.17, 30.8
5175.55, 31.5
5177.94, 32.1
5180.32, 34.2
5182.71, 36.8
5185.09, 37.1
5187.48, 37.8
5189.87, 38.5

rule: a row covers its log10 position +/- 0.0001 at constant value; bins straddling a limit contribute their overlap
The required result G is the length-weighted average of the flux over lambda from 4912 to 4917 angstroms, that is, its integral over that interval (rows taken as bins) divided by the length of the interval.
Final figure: 20.7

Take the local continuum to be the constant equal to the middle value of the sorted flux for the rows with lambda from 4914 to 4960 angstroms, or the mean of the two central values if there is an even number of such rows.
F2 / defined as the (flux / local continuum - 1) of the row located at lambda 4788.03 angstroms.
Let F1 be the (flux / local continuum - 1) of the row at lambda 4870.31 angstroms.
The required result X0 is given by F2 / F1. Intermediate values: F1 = 0.146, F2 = 0.085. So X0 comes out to 0.58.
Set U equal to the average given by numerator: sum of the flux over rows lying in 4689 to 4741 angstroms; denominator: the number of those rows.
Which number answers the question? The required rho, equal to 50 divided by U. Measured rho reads 2.03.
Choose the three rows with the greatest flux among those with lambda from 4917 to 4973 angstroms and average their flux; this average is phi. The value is 22.7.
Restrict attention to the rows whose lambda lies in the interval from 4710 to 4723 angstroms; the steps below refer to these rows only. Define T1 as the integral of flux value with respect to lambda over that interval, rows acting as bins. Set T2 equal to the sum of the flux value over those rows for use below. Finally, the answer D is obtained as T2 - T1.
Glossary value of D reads -170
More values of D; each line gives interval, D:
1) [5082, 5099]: -236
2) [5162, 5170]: -141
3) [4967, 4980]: -155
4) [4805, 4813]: -92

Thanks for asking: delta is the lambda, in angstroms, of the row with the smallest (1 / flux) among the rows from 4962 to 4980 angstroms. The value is 4979.17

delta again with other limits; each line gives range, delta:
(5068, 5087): 5085.77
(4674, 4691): 4683.35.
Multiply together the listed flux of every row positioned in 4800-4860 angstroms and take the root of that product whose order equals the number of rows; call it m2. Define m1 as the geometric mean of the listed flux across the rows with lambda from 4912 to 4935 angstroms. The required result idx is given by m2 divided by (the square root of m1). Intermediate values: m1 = 20.9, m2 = 23.1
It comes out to 5.05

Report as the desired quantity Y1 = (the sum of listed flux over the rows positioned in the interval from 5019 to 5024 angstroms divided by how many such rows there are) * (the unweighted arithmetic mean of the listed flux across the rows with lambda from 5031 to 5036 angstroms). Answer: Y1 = 485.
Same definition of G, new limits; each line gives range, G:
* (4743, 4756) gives 24.0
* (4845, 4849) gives 23.0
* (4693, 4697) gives 24.8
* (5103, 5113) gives 24.6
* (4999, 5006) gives 21.8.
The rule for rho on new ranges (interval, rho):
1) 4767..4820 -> 2.15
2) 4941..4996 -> 2.28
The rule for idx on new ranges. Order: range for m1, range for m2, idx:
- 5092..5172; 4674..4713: 4.98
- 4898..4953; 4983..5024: 4.60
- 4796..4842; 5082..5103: 4.94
